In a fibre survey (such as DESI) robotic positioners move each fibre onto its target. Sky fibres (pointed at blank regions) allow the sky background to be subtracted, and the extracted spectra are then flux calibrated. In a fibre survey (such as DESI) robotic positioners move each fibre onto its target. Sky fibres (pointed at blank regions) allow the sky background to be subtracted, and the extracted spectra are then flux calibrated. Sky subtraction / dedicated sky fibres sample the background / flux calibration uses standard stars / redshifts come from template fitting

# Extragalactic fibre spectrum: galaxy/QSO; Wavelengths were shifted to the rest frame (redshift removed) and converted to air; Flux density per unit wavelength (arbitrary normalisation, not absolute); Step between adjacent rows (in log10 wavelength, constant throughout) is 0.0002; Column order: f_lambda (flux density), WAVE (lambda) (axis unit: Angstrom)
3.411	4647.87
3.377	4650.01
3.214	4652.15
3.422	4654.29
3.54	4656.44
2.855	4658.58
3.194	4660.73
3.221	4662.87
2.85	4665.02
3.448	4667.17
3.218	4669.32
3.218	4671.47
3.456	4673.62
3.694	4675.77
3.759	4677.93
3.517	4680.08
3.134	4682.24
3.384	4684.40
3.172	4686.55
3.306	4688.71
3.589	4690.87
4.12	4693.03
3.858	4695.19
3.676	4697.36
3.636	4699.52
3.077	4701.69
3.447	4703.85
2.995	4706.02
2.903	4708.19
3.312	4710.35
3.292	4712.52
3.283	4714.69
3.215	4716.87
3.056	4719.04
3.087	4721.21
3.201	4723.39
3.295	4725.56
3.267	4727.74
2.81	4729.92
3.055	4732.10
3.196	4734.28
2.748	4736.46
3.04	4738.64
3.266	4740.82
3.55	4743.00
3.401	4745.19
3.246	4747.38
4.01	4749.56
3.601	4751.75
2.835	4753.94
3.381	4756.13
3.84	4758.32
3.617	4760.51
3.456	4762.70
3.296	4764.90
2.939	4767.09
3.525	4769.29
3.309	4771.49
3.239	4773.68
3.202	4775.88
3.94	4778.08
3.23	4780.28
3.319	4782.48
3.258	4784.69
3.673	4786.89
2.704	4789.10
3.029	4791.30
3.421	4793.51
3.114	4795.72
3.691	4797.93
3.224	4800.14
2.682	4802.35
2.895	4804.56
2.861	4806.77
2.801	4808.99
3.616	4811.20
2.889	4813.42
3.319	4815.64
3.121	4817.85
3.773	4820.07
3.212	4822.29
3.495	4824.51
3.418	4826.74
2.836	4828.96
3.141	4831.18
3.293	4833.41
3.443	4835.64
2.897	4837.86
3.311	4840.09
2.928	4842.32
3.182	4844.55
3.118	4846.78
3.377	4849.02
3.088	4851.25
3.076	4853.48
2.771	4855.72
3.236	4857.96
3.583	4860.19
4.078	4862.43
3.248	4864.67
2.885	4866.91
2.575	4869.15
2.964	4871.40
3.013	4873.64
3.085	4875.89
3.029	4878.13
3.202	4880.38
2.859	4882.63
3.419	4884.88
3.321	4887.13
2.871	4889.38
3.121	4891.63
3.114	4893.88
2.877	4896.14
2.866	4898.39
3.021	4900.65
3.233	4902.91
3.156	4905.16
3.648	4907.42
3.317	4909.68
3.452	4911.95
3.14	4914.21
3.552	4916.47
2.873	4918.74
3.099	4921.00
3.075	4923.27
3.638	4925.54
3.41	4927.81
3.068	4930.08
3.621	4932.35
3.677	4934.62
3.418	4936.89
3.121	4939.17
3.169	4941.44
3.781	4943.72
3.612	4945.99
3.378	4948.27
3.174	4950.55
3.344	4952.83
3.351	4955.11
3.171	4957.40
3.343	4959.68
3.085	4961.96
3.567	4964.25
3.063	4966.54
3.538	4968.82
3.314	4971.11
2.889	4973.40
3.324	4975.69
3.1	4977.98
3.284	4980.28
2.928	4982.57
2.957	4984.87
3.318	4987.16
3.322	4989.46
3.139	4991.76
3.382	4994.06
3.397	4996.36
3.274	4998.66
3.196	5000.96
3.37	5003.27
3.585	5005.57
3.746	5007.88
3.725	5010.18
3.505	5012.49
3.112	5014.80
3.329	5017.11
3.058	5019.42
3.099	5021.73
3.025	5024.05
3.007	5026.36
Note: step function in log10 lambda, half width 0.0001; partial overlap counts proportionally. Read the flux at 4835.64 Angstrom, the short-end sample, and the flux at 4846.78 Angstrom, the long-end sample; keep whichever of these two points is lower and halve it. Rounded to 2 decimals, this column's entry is 1.56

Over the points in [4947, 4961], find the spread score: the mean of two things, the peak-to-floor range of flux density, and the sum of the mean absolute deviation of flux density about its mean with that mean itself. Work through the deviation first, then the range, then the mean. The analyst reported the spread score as 1.8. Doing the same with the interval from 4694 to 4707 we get 2.3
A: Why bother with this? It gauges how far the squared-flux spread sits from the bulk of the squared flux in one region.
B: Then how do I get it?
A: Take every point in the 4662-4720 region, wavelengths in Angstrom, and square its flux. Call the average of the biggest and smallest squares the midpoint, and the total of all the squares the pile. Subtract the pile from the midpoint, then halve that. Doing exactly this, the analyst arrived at -148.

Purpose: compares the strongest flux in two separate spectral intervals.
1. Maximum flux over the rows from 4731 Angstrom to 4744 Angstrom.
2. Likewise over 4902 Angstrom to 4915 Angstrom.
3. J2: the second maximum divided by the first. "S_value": 1.03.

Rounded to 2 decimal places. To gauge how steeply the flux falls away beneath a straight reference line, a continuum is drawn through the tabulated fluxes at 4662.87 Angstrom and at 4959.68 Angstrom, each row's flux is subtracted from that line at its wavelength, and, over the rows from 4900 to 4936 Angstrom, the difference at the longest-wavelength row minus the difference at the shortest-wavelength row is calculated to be -0.64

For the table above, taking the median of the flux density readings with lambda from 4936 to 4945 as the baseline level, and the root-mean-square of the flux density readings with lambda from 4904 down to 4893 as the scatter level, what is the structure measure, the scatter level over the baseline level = 0.92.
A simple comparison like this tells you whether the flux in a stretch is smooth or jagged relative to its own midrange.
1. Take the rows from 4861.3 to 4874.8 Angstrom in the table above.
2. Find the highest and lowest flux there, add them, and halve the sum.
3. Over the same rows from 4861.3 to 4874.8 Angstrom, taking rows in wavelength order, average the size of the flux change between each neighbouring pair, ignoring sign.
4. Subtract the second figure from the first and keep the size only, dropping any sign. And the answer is 2.938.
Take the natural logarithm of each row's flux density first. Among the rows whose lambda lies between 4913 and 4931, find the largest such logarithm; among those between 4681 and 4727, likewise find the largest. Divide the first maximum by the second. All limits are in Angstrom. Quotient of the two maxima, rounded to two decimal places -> 0.91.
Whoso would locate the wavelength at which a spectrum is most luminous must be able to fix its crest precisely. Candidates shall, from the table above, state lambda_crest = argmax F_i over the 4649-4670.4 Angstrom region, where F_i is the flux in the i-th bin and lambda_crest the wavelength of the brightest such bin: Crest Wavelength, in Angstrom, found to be 4656.44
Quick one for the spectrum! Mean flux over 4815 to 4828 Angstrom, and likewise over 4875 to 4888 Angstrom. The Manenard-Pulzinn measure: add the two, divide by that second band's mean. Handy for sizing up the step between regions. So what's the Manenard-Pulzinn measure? 2.08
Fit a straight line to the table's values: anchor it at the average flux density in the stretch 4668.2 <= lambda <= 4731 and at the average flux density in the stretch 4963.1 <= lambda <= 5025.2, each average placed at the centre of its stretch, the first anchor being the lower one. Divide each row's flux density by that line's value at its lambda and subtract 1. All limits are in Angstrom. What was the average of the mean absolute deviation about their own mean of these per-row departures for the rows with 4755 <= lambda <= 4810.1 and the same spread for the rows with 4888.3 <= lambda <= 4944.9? 0.0756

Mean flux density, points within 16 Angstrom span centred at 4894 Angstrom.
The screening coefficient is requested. 3.03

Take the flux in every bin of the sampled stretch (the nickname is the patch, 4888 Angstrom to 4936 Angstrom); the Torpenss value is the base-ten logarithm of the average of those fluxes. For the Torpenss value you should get 0.509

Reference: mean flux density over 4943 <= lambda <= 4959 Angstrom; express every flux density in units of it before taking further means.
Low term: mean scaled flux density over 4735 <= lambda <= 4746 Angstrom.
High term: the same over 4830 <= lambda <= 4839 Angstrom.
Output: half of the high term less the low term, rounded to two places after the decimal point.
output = 0.00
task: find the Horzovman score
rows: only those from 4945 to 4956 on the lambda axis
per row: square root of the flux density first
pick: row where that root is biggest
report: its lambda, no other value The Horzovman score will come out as 4945.99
